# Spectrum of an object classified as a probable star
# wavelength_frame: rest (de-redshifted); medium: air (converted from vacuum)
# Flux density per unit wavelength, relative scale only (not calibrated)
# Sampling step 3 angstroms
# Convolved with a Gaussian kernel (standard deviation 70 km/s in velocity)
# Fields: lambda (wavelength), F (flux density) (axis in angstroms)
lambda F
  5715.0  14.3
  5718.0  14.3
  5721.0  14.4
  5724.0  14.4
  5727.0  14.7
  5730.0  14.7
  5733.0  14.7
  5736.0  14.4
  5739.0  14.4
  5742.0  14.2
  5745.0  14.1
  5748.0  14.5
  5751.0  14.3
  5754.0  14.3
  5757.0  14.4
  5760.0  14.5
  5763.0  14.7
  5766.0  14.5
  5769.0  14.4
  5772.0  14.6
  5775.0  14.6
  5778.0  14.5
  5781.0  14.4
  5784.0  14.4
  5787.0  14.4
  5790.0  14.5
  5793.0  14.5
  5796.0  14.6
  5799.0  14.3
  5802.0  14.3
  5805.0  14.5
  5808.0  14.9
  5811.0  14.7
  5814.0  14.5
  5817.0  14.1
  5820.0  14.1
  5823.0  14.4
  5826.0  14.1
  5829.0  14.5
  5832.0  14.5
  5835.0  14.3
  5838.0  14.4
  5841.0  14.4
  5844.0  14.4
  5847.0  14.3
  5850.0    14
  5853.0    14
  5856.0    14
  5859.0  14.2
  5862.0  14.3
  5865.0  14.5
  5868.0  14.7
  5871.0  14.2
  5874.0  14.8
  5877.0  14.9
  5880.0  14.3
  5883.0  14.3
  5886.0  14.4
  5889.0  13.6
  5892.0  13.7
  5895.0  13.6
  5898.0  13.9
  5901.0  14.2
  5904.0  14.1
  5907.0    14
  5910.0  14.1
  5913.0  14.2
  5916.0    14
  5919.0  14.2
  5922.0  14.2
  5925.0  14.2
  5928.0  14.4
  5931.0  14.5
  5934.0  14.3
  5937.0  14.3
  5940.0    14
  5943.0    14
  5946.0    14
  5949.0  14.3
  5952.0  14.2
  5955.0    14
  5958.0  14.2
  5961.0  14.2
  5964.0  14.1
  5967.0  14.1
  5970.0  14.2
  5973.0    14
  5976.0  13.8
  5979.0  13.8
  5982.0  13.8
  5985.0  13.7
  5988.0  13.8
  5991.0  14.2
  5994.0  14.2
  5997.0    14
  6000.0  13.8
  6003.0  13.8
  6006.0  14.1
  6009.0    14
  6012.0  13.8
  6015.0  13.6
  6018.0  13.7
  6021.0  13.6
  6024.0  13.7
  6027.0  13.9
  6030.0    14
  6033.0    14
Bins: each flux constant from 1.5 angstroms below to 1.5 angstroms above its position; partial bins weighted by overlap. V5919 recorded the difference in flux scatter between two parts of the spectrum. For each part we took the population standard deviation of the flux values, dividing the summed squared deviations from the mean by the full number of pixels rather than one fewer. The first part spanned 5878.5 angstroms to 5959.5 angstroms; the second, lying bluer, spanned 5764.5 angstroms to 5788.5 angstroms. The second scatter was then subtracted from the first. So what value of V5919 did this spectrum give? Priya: 0.14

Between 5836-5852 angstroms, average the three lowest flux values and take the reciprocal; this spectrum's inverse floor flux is 0.0703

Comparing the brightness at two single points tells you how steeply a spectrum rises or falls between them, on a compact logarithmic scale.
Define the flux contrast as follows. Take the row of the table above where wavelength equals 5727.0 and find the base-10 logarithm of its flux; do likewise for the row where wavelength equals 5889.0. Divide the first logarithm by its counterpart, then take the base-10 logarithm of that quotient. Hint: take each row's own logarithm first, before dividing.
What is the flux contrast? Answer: 0.013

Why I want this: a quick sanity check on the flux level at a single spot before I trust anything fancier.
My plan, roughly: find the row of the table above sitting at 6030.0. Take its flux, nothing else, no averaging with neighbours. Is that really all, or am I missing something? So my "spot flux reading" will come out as 14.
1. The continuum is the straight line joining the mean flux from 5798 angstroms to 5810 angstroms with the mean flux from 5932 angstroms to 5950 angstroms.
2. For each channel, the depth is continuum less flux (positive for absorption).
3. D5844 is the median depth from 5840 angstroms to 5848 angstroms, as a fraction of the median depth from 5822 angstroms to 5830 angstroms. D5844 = 0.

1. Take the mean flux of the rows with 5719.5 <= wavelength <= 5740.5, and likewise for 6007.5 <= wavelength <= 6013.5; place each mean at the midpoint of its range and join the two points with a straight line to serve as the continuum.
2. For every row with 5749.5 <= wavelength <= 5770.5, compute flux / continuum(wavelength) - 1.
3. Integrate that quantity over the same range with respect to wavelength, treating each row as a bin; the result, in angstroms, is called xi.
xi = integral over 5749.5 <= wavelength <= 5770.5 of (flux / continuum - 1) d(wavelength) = -0.03 angstroms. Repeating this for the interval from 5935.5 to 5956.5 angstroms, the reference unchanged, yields 0.10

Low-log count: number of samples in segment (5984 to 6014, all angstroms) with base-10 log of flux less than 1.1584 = 10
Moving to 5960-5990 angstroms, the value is 10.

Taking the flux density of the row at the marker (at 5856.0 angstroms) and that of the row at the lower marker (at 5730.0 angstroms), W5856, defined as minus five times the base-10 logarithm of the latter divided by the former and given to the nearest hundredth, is -0.11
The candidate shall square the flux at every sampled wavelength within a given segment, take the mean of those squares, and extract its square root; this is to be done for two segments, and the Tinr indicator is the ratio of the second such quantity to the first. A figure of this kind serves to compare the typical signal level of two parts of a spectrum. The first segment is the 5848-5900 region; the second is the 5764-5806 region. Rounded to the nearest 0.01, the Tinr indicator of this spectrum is 1.02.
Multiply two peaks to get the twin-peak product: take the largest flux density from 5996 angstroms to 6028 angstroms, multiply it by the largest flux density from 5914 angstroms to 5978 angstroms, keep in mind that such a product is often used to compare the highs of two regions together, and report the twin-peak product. 204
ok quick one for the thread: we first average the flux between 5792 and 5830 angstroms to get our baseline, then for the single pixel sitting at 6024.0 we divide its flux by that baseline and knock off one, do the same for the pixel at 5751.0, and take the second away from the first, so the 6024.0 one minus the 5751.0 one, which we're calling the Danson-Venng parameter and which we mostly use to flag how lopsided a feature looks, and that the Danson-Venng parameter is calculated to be -0.04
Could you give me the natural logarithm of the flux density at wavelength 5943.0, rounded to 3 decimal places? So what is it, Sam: 2.639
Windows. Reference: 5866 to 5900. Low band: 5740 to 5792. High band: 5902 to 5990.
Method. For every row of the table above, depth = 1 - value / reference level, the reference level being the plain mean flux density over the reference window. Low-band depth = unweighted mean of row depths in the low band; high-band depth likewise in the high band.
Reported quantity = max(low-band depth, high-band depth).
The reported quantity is 0.009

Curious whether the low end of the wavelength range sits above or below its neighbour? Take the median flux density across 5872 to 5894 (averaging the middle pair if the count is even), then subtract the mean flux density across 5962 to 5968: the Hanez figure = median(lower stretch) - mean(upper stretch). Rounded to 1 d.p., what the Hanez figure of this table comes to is 0.2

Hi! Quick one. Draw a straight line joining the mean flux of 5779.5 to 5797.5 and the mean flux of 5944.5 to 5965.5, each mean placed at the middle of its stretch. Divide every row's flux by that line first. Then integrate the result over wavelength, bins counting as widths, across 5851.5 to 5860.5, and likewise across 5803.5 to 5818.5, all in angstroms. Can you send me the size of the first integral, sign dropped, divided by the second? 0.58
